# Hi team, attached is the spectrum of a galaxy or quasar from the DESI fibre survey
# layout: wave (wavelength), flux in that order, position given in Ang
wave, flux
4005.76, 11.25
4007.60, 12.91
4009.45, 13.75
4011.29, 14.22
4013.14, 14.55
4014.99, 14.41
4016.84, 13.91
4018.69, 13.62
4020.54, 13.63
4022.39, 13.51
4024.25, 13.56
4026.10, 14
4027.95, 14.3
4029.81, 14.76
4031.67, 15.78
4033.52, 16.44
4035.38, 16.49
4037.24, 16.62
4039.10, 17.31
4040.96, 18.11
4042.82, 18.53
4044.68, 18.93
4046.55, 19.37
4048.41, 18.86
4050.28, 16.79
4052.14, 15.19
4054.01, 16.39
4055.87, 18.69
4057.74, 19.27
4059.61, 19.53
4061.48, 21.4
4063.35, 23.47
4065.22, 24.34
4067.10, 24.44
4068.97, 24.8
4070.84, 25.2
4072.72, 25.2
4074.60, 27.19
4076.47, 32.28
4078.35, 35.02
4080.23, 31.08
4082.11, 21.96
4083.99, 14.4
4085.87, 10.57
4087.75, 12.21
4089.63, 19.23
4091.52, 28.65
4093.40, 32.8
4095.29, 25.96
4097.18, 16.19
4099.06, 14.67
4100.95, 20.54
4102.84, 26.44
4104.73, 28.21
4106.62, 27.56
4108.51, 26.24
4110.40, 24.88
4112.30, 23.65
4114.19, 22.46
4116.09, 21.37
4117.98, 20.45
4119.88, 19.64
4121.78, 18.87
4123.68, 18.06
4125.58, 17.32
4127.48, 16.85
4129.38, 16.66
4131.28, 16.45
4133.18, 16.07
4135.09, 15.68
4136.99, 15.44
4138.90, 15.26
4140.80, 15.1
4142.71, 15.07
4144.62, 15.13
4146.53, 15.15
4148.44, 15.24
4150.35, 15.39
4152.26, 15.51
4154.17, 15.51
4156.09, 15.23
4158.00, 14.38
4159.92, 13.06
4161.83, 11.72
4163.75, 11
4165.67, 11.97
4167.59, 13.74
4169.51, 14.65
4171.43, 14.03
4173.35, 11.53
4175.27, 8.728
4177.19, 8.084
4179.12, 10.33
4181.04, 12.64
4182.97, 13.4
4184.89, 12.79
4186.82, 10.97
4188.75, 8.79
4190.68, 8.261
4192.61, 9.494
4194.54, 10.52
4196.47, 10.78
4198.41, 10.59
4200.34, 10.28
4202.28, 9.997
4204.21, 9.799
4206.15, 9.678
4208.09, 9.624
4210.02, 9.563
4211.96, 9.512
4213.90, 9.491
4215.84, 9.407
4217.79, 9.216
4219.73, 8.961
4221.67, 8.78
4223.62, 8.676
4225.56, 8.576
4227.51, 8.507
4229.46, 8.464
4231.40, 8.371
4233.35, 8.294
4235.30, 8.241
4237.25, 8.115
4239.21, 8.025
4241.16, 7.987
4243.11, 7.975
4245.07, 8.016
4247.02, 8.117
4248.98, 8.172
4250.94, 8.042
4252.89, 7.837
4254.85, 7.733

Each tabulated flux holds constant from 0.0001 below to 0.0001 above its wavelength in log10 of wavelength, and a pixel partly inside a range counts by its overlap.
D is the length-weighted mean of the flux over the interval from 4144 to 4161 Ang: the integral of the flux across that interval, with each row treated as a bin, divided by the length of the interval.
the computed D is 15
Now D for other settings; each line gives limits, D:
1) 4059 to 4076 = 24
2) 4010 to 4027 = 14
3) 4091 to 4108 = 25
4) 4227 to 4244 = 8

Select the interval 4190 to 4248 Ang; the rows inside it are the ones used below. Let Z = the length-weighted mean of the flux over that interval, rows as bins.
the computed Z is 9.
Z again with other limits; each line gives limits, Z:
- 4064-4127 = 23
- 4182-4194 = 11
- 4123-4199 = 13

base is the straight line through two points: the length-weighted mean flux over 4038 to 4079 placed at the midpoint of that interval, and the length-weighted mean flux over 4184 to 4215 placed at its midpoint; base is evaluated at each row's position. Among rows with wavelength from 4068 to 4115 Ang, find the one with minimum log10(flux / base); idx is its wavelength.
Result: 4085.87 Ang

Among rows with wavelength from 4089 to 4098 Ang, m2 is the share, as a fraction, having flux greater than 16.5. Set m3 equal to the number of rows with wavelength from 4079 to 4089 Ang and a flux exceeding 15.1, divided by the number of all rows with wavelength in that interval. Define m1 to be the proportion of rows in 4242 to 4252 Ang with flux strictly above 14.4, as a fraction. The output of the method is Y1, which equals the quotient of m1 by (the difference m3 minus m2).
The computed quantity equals 0.0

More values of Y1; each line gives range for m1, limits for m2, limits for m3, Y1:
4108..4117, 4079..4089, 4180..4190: -2.5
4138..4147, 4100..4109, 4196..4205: -1.0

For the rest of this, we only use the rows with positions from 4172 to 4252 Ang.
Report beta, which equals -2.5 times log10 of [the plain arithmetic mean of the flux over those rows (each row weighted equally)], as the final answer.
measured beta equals -2.4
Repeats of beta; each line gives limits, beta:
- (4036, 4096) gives -3.3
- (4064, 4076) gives -3.5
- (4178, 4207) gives -2.6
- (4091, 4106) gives -3.5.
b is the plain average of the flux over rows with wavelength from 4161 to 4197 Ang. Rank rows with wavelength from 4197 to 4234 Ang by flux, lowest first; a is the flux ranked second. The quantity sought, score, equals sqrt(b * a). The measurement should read 10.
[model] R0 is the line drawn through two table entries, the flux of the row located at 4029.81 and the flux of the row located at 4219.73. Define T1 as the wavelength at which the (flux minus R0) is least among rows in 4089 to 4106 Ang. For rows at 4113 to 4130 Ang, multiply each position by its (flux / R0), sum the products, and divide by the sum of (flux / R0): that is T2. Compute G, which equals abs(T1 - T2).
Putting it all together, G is 22.3 Ang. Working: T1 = 4099.06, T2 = 4121.4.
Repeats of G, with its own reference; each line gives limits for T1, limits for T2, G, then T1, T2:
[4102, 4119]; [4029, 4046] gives 80.3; 4117.98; 4037.6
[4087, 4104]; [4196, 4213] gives 116.3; 4087.75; 4204.1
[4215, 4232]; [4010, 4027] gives 212.7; 4231.40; 4018.7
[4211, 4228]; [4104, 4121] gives 115.7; 4227.51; 4111.8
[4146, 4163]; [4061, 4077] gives 92.3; 4161.83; 4069.5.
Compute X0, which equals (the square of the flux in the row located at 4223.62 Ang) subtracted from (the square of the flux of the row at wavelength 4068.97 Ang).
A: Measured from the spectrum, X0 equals 540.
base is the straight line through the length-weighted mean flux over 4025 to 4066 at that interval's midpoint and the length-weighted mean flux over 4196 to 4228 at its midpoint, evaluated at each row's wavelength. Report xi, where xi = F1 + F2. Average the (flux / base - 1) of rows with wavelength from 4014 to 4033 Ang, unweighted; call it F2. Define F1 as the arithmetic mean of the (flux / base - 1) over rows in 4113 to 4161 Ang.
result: -0.01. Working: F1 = 0.2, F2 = -0.26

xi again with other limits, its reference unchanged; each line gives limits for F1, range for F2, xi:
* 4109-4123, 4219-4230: 0.48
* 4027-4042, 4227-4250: -0.12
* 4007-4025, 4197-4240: -0.29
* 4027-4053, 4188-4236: -0.09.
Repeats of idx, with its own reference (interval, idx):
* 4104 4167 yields 4163.75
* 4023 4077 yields 4024.25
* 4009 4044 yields 4009.45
